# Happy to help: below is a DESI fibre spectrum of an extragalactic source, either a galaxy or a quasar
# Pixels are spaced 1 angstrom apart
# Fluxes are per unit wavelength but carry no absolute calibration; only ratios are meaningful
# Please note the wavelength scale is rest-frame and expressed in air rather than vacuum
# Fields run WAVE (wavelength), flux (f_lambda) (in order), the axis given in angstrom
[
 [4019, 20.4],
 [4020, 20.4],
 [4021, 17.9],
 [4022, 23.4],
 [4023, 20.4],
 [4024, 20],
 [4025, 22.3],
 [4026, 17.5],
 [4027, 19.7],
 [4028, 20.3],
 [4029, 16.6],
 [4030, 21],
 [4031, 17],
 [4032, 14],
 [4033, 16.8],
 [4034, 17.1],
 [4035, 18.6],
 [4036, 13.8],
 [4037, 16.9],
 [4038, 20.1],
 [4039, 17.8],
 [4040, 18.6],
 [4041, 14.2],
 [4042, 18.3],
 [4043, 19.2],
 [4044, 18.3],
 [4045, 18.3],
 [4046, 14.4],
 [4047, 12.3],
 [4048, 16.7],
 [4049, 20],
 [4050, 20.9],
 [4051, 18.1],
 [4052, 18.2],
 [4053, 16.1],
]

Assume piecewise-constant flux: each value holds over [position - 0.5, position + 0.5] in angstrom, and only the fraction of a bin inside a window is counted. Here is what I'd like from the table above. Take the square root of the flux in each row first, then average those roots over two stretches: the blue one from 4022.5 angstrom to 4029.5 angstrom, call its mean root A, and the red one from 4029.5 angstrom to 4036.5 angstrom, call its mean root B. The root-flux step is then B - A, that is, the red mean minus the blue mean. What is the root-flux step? -0.31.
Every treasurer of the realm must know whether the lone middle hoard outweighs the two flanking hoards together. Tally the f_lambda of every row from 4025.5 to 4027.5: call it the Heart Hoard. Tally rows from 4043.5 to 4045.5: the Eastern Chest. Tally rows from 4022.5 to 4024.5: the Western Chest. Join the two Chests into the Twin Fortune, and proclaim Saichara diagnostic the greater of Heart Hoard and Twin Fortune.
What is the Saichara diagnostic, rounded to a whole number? 77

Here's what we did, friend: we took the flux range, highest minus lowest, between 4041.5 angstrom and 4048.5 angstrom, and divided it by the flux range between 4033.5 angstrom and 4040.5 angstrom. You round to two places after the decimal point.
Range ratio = 1.10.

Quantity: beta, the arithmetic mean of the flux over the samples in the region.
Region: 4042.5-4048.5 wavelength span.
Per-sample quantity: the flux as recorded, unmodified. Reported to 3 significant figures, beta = 16.5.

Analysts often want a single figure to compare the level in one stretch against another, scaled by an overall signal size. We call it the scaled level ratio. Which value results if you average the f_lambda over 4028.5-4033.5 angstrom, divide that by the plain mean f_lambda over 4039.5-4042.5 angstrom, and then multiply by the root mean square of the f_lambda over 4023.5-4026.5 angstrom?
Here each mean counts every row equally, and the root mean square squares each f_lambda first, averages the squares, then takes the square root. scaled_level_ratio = 20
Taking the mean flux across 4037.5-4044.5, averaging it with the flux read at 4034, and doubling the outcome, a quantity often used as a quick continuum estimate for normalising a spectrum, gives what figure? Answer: 35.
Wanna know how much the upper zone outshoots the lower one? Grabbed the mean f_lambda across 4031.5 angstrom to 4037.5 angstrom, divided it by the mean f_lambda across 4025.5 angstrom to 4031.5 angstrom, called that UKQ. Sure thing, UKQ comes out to 0.87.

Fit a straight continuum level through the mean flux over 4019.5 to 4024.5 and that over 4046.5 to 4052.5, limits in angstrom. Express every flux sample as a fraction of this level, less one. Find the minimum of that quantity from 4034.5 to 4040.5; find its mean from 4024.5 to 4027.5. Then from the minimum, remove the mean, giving -0.27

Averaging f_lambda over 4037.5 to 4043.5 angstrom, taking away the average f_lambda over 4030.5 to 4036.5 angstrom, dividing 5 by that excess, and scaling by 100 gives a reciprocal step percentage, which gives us 275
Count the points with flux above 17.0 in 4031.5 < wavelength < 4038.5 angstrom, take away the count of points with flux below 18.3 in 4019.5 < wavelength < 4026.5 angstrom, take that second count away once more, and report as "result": -1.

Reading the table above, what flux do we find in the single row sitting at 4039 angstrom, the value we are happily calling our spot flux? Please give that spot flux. 17.8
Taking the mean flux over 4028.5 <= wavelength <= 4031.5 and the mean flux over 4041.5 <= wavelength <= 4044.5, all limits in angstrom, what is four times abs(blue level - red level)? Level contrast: 1.6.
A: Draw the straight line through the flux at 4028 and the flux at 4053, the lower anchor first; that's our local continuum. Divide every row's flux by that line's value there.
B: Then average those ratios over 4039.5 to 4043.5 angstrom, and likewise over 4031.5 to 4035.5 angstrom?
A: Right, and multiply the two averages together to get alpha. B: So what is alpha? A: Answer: 0.84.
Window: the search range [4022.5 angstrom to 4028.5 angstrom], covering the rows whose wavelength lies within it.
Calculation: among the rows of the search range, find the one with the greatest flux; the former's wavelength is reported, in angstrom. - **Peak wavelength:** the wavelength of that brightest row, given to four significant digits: 4025 angstrom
